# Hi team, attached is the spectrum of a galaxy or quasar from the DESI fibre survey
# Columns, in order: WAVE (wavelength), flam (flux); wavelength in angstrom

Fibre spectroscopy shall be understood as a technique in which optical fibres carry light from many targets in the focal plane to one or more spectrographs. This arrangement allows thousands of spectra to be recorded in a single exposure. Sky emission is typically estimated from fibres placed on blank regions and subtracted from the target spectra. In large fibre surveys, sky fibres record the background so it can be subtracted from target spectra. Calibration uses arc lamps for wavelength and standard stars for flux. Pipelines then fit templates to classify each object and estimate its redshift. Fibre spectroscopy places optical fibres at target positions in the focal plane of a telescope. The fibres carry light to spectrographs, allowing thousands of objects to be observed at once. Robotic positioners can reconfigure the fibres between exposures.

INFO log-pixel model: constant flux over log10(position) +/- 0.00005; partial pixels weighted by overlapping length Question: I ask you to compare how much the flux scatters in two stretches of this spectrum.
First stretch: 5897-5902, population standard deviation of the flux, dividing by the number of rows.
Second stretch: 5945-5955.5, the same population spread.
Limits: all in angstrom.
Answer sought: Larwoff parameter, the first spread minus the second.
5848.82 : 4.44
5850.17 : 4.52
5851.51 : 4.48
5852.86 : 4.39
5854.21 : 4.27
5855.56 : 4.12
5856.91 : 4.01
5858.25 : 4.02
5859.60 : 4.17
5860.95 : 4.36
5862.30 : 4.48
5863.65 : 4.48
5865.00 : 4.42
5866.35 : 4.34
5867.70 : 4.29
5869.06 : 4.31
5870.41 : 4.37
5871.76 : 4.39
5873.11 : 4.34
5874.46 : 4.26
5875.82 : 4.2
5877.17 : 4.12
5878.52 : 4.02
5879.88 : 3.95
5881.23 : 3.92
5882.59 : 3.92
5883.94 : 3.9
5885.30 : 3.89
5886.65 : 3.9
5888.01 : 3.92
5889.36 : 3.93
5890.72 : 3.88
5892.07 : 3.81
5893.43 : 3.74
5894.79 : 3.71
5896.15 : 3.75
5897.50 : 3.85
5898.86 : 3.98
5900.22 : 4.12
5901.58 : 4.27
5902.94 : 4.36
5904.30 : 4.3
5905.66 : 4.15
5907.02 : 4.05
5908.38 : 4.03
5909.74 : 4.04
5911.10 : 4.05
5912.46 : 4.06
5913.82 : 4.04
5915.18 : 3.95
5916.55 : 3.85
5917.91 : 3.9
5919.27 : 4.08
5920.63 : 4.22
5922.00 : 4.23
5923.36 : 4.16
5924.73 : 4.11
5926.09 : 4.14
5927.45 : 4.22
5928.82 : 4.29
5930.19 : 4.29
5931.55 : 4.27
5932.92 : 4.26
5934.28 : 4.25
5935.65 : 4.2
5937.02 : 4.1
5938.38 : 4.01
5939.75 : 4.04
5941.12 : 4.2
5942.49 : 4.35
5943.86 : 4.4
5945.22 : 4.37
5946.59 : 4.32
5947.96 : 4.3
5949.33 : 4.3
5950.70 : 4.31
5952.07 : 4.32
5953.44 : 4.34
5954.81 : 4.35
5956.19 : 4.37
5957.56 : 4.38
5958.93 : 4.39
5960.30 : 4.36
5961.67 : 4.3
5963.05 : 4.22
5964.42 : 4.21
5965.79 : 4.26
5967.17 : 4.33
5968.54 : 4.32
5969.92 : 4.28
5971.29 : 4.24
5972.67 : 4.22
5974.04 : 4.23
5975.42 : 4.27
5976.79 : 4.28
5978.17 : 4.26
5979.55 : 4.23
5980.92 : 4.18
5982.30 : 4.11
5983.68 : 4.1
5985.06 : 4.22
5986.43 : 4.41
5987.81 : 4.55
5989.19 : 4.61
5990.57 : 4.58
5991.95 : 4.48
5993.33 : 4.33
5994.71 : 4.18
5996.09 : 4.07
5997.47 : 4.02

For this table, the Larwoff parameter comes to 0.133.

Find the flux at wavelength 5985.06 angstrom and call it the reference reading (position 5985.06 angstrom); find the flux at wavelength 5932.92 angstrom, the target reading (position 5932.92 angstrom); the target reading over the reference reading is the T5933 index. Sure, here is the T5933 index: 1.009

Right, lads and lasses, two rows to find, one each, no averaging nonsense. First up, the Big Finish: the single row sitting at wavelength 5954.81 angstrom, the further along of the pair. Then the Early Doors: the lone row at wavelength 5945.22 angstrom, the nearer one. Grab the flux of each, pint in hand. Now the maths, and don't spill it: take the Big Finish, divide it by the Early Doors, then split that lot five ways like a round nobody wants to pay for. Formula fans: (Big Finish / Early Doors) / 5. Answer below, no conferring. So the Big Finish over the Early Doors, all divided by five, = 0.199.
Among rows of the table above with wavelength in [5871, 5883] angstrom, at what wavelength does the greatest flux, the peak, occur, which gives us 5871.76 angstrom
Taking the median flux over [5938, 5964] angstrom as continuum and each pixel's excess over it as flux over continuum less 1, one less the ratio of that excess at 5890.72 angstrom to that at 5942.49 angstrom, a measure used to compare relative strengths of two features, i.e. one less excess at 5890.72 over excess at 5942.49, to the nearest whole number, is 16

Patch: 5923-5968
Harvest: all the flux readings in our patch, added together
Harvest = 141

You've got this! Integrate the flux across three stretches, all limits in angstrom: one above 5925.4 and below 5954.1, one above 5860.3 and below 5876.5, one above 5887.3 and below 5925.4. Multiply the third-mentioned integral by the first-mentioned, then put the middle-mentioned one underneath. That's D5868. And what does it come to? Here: 265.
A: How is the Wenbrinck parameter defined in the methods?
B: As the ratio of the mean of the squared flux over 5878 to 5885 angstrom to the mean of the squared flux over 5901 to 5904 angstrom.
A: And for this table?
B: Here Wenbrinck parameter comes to 0.83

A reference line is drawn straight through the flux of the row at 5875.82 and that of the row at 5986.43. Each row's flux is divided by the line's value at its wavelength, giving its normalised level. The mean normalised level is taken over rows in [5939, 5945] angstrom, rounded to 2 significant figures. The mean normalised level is 0.98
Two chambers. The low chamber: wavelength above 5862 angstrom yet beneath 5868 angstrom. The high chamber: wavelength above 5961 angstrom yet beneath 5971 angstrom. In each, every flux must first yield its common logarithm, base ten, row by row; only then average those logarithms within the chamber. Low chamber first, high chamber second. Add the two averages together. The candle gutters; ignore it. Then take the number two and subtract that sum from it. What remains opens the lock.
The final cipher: 0.726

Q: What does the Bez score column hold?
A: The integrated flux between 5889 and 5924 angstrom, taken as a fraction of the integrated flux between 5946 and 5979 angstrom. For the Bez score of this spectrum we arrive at 1.0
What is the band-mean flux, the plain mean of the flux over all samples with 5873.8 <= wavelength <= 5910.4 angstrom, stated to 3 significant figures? 4.00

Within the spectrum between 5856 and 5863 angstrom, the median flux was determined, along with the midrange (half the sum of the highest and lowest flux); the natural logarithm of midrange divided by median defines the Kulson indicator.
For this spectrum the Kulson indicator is 0.02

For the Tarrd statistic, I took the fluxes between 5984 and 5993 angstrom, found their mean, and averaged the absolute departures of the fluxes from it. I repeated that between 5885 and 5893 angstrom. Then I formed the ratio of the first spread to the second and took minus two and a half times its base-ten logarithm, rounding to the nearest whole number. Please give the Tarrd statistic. -1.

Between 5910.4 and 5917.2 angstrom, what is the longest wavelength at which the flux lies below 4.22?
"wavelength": 5916.55 angstrom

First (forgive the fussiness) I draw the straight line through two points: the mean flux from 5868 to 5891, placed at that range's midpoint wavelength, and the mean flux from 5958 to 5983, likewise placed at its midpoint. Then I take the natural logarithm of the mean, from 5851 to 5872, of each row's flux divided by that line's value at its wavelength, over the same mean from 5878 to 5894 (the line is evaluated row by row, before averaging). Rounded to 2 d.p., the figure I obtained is 0.11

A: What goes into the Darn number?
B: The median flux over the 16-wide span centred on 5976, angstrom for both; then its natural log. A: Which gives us 1.44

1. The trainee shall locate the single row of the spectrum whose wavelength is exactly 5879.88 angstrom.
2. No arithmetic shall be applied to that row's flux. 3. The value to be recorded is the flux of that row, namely 3.95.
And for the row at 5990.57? 4.58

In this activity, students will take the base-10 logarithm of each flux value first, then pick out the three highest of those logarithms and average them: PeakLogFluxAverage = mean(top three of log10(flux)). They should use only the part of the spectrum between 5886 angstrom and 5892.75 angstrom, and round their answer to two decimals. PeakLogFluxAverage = 0.59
